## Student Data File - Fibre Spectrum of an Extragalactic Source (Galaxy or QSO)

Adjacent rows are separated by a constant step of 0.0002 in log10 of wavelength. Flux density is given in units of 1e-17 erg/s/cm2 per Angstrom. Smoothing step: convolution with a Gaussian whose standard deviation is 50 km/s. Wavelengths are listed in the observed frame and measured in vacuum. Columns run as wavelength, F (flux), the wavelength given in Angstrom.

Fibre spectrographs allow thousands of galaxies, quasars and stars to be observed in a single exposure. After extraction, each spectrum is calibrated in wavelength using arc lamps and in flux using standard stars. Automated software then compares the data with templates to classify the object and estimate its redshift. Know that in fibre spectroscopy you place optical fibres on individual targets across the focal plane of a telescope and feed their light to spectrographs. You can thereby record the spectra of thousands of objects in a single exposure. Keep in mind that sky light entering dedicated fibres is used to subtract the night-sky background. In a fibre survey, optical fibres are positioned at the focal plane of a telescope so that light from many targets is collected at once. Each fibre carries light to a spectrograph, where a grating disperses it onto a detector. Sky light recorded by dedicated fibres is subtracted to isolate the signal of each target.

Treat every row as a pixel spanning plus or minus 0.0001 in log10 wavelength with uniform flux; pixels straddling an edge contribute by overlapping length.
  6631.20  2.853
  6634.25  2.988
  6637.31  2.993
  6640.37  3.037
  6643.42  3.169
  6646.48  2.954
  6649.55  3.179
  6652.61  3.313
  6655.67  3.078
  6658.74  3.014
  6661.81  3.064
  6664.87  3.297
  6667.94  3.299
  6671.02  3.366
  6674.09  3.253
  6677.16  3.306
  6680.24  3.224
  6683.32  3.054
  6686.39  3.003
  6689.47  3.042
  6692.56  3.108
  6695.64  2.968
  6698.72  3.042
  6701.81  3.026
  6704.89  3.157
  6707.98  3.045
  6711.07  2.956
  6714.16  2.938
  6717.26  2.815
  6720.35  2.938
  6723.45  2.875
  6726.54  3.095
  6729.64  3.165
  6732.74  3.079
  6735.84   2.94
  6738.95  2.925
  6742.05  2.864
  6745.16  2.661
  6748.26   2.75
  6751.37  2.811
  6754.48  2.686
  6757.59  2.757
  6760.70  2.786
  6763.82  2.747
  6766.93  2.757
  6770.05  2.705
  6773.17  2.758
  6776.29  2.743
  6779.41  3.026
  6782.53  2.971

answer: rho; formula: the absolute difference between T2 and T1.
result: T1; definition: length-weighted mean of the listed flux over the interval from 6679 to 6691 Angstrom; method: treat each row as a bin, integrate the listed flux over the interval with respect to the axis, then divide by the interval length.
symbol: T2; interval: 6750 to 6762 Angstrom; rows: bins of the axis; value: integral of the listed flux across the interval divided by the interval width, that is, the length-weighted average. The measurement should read 0.3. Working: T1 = 3.08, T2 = 2.76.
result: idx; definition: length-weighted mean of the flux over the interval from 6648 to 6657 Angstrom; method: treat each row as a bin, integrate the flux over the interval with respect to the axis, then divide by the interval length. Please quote 3.2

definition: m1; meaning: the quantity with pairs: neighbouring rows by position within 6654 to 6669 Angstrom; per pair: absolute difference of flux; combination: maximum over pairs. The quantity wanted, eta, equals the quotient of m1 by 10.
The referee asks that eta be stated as 0.023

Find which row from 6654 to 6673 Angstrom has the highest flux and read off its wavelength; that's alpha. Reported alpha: 6671.02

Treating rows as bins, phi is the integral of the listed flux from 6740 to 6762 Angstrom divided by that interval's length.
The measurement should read 2.76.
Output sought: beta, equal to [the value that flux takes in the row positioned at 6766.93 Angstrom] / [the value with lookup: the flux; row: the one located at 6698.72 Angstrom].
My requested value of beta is 0.91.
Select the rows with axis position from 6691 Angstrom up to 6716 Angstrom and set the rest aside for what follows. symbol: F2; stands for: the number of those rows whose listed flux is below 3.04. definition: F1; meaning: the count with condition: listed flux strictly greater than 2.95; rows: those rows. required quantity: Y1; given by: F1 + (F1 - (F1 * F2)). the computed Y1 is -14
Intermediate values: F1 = 7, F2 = 4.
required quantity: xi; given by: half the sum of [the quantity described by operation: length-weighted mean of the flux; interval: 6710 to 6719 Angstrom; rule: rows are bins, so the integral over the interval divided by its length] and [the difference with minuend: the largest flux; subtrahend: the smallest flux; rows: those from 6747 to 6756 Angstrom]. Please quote 1.513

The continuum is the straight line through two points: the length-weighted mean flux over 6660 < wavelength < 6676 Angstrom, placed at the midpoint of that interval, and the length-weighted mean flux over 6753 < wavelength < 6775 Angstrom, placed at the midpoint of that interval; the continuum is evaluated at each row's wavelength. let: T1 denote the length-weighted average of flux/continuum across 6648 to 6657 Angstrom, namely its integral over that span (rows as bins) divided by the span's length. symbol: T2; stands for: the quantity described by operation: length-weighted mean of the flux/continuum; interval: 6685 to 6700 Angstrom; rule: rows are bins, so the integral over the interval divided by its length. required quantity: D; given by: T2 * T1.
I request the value 0.93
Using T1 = 0.96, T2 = 0.97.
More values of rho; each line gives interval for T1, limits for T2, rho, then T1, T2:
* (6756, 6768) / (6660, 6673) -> 0.5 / 2.76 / 3.25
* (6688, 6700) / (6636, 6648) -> 0.0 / 3.04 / 3.04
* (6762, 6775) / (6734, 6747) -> 0.1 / 2.74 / 2.85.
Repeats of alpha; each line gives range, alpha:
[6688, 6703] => 6692.56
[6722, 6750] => 6729.64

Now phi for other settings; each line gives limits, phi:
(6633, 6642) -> 3.01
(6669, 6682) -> 3.28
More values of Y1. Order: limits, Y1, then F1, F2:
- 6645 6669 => 0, 8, 2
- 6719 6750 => -15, 3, 7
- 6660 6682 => 14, 7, 0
